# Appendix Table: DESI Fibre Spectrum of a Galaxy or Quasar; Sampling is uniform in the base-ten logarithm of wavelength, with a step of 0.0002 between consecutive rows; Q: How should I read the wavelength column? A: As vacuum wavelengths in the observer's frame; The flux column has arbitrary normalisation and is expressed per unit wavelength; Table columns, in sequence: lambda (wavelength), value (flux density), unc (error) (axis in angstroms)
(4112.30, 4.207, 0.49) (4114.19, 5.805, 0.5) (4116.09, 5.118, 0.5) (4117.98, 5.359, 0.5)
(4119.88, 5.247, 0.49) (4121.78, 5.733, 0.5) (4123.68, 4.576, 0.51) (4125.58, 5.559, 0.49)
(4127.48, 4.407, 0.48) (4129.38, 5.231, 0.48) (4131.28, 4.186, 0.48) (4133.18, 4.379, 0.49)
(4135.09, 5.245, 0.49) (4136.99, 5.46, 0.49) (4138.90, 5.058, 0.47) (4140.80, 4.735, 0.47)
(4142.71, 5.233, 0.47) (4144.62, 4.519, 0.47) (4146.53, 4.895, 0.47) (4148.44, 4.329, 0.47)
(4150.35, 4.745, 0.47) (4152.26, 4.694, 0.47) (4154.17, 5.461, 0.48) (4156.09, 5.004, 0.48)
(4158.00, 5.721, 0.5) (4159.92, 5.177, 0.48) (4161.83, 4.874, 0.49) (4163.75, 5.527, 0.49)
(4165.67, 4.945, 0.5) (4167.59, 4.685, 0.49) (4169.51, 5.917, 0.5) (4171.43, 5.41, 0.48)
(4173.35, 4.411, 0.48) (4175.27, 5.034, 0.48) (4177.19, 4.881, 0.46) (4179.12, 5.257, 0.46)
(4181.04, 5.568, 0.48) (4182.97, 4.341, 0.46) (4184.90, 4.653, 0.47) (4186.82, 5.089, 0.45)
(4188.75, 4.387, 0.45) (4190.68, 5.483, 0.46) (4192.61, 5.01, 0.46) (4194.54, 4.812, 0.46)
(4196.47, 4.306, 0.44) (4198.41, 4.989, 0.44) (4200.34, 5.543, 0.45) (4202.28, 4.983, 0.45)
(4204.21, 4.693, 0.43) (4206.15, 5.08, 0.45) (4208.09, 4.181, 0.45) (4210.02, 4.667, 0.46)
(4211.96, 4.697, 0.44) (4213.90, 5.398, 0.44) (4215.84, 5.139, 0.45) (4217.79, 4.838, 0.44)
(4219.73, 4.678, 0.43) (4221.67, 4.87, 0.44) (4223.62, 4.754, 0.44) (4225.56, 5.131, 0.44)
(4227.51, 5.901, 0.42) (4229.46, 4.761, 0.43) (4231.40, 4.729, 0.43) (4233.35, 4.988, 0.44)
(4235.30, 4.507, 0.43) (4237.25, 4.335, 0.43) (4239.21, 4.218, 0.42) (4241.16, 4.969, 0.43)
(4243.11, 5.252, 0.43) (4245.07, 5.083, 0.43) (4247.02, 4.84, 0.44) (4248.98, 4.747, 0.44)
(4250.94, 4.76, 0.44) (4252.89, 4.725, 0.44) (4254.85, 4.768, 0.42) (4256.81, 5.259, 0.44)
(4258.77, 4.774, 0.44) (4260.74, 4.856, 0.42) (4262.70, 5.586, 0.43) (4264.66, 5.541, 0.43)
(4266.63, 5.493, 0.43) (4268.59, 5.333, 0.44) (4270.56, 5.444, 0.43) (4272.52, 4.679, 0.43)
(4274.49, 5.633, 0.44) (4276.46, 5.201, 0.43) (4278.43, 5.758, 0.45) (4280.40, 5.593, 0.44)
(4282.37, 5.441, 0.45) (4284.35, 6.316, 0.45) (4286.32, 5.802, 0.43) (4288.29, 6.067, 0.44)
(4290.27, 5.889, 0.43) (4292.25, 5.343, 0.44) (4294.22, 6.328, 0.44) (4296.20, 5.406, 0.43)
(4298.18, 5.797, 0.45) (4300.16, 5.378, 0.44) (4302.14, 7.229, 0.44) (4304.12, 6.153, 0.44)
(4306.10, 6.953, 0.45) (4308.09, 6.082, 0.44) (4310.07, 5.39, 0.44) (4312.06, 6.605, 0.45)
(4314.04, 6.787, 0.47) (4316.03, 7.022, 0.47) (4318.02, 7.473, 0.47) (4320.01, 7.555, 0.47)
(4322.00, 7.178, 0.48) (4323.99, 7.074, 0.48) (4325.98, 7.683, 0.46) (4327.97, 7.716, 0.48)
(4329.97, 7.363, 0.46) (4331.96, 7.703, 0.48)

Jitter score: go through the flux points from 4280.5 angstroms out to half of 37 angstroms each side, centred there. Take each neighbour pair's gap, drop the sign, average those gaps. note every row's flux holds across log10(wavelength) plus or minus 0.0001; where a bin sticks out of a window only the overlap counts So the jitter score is 0.448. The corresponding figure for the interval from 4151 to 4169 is 0.535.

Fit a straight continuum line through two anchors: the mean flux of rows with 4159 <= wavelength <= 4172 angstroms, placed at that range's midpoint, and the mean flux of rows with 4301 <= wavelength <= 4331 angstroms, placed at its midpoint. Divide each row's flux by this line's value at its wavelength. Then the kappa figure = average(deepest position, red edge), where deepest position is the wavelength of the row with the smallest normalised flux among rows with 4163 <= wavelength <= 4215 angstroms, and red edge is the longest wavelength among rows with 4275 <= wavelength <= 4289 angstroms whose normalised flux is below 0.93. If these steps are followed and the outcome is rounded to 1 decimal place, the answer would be 4248.2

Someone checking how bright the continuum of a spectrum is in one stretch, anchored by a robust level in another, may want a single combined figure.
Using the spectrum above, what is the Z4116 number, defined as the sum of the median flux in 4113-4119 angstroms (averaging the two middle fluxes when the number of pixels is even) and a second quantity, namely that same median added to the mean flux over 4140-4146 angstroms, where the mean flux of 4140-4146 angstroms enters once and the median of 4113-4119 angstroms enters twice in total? 15.5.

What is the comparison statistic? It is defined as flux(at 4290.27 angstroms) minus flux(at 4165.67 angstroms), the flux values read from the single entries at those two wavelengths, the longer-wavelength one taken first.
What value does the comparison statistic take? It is 0.9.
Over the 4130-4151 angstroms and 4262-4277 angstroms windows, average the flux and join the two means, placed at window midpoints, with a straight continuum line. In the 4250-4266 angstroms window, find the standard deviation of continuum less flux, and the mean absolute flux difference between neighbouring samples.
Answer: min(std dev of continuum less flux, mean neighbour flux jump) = 0.27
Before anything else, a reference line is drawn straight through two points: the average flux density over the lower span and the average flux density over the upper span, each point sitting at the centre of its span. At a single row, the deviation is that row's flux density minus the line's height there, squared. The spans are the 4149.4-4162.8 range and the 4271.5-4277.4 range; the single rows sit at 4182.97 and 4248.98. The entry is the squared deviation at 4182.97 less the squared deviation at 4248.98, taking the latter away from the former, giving 0.4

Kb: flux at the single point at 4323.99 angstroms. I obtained 7.074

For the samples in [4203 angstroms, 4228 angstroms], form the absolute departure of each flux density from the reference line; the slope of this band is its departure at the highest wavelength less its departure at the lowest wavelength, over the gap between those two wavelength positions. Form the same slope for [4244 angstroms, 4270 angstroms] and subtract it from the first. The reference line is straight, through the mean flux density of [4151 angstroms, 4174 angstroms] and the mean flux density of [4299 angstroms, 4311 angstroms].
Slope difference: -0.018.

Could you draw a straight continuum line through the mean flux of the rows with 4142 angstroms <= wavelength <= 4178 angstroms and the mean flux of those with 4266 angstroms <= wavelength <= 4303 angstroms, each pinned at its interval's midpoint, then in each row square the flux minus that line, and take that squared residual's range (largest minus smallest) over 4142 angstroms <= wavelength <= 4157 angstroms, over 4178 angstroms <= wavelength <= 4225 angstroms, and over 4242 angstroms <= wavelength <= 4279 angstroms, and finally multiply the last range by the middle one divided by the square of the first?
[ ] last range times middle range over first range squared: 6.7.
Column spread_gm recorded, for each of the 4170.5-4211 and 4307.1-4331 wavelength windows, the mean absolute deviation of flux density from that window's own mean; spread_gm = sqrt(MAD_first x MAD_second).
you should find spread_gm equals 0.42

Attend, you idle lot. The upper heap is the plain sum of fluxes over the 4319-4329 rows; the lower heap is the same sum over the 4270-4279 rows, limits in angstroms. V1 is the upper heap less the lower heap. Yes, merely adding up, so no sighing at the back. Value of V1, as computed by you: 10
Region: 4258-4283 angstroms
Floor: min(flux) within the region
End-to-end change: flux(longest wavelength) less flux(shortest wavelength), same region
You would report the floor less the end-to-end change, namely 4.0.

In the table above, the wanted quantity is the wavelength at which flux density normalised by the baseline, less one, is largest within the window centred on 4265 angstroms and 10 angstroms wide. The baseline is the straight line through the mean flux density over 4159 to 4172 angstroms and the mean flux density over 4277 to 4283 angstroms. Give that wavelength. 4262.70 angstroms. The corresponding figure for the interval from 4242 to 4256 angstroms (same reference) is 4243.11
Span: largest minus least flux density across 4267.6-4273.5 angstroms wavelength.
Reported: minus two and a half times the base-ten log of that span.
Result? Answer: 0.29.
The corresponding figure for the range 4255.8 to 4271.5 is 0.23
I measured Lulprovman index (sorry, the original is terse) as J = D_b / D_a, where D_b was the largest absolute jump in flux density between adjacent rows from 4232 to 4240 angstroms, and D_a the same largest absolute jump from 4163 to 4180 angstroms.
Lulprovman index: 0.39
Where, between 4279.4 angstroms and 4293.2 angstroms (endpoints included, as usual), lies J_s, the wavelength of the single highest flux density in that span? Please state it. 4284.35 angstroms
